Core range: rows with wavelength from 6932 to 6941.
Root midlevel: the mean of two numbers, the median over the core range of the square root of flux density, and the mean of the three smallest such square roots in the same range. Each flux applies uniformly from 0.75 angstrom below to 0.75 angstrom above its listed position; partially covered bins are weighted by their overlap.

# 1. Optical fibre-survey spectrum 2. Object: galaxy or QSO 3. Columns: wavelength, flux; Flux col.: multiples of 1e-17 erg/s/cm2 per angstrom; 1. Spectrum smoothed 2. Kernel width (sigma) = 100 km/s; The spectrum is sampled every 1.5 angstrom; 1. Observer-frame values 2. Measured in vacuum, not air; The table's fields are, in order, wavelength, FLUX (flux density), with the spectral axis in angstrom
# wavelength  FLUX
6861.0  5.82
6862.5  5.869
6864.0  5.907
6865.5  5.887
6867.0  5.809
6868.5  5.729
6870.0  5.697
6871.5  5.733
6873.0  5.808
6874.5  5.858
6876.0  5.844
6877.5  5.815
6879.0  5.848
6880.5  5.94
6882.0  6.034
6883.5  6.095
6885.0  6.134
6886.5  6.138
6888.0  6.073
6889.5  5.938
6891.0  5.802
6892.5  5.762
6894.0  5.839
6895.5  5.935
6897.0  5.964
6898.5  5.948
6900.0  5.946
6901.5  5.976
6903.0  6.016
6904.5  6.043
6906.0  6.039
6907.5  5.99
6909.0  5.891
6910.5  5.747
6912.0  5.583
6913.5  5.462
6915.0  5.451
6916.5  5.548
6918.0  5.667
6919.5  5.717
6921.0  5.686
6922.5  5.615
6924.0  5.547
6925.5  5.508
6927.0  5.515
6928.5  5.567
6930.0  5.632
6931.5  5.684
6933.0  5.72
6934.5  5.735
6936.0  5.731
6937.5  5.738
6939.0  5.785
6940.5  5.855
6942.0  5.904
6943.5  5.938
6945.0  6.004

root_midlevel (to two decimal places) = 2.39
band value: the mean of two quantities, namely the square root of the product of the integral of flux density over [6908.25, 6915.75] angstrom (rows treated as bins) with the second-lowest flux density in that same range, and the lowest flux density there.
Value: 10.3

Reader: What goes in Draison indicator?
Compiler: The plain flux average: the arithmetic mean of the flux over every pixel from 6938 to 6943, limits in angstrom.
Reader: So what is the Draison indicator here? 5.85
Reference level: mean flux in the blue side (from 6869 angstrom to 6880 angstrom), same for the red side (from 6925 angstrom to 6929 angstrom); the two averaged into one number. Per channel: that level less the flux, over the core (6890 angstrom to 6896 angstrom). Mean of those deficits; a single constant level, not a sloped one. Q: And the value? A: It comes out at -0.17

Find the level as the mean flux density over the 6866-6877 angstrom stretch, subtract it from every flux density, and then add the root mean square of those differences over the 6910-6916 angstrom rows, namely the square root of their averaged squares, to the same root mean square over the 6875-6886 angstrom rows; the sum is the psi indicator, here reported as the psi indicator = 0.465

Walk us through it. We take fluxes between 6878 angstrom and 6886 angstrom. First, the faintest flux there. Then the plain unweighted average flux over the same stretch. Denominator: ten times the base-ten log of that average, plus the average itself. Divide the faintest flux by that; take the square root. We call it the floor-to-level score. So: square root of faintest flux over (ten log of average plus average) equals 0.651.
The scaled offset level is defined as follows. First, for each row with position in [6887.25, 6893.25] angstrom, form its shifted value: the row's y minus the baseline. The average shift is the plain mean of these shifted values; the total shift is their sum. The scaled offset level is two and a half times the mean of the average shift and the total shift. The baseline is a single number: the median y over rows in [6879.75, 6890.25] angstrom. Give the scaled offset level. -1.1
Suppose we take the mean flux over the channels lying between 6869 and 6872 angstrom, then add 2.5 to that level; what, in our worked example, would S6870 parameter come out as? 8.21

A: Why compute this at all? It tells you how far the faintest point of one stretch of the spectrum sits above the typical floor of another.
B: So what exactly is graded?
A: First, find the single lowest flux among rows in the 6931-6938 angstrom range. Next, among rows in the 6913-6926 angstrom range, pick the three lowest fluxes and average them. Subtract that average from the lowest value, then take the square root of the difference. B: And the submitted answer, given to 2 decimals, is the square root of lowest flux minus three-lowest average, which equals 0.46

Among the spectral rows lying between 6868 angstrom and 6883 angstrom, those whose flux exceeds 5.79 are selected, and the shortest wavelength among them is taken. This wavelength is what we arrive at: 6873.0 angstrom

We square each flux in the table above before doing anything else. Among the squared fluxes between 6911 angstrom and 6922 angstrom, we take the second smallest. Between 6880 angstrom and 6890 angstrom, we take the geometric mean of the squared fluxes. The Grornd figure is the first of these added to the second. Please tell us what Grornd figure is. 66.4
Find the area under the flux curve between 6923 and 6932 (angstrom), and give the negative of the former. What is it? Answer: -50.2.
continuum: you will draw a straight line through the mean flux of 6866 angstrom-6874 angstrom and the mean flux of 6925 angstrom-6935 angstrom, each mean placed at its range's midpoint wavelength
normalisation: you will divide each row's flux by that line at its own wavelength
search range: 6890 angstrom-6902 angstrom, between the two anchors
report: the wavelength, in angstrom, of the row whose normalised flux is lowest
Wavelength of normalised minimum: 6892.5 angstrom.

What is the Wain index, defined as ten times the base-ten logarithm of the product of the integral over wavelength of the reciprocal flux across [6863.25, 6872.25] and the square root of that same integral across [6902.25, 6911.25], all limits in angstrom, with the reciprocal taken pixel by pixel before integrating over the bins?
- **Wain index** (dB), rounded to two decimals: 2.81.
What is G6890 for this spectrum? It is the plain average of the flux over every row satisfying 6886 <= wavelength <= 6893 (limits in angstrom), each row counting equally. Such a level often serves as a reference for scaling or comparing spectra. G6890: 5.94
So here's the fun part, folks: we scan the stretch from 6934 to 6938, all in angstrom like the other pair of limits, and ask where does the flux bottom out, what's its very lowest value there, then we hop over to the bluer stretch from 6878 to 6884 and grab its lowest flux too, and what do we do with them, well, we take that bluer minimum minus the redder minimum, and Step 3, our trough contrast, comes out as 0.12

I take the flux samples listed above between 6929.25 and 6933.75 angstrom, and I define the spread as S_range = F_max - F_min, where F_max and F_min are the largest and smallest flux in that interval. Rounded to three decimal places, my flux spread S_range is 0.088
